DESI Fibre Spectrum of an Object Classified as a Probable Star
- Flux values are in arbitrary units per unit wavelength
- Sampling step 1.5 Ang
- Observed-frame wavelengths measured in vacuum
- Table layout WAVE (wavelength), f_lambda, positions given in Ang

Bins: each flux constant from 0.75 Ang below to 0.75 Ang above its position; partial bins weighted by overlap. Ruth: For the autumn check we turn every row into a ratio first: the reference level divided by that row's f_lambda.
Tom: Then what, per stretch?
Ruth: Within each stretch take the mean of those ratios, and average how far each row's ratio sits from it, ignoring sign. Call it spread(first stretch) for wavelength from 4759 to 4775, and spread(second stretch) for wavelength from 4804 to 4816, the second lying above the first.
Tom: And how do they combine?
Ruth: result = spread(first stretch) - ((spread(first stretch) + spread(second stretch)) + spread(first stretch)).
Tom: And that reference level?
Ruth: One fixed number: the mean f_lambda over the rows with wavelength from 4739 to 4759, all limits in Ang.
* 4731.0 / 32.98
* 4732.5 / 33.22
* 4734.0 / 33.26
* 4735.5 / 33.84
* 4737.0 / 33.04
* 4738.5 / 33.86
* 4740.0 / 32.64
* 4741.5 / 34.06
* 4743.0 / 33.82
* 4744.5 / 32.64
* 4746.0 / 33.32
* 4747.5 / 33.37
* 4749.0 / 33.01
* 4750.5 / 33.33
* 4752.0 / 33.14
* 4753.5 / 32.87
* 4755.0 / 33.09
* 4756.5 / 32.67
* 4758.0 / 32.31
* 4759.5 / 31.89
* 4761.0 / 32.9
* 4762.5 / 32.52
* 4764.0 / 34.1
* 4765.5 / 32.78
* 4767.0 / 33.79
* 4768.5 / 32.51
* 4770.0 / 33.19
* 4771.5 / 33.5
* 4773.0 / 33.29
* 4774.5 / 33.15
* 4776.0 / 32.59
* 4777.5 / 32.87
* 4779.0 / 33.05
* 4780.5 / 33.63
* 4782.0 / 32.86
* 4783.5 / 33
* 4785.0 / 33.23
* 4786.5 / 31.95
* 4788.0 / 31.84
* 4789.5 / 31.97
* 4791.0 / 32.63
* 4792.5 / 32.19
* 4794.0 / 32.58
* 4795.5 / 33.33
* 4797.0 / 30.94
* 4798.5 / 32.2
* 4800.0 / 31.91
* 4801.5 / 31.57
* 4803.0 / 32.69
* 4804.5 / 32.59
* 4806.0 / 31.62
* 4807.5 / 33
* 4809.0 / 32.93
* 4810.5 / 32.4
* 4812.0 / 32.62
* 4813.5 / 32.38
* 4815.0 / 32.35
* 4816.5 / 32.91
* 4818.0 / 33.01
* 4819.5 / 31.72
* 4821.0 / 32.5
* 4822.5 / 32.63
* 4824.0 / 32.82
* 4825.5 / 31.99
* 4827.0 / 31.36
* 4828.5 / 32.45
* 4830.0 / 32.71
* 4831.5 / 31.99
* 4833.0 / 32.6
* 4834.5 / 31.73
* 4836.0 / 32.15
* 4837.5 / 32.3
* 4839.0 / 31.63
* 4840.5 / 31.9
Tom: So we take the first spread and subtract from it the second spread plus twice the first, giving -0.0242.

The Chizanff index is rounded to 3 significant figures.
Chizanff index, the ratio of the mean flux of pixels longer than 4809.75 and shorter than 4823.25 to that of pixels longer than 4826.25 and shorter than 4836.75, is 1.01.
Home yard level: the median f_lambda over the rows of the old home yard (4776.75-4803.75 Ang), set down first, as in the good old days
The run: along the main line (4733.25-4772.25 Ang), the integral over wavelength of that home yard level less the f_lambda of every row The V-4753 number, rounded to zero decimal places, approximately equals -21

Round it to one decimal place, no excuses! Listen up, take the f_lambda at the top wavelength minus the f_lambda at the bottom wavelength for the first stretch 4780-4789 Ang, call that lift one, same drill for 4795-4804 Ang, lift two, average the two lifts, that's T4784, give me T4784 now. -1.2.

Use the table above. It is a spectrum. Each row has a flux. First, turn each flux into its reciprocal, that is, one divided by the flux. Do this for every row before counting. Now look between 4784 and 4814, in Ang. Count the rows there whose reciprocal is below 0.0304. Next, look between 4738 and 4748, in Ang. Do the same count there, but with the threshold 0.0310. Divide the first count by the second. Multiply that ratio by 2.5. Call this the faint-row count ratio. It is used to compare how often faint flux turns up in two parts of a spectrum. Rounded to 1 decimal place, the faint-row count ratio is 1.4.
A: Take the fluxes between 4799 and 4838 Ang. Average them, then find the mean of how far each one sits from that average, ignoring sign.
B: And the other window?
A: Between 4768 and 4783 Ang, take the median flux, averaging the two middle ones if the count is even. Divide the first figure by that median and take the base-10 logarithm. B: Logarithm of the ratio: -1.93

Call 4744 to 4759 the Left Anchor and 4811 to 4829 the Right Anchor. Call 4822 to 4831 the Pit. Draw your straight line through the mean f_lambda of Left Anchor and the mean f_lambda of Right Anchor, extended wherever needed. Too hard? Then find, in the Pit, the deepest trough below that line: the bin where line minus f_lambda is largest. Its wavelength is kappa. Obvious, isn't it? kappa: 4827.0 Ang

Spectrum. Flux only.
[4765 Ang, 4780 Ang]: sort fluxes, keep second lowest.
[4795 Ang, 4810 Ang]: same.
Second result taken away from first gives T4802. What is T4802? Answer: 1.0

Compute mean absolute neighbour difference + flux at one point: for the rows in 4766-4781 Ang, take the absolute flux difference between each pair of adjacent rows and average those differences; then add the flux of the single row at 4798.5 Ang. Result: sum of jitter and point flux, 32.7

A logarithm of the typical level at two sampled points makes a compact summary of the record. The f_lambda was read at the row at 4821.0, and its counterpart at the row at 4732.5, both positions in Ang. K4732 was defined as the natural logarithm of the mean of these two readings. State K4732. 3.49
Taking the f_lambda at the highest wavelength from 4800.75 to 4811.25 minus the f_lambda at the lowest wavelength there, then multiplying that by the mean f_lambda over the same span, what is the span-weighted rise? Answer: 27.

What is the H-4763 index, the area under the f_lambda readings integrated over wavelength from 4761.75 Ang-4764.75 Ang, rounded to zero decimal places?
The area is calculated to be 100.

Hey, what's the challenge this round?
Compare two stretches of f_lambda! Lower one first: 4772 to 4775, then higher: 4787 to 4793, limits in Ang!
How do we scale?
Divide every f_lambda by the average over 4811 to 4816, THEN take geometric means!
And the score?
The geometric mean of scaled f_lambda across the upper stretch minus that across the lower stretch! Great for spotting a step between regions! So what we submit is -0.033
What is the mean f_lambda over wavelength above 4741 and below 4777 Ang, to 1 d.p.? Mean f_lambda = 33.1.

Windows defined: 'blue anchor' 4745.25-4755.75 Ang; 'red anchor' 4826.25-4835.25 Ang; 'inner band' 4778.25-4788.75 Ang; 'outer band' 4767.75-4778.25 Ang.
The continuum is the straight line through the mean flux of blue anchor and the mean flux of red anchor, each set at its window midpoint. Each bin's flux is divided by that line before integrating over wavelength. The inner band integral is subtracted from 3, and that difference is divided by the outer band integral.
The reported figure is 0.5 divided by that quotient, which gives -0.701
